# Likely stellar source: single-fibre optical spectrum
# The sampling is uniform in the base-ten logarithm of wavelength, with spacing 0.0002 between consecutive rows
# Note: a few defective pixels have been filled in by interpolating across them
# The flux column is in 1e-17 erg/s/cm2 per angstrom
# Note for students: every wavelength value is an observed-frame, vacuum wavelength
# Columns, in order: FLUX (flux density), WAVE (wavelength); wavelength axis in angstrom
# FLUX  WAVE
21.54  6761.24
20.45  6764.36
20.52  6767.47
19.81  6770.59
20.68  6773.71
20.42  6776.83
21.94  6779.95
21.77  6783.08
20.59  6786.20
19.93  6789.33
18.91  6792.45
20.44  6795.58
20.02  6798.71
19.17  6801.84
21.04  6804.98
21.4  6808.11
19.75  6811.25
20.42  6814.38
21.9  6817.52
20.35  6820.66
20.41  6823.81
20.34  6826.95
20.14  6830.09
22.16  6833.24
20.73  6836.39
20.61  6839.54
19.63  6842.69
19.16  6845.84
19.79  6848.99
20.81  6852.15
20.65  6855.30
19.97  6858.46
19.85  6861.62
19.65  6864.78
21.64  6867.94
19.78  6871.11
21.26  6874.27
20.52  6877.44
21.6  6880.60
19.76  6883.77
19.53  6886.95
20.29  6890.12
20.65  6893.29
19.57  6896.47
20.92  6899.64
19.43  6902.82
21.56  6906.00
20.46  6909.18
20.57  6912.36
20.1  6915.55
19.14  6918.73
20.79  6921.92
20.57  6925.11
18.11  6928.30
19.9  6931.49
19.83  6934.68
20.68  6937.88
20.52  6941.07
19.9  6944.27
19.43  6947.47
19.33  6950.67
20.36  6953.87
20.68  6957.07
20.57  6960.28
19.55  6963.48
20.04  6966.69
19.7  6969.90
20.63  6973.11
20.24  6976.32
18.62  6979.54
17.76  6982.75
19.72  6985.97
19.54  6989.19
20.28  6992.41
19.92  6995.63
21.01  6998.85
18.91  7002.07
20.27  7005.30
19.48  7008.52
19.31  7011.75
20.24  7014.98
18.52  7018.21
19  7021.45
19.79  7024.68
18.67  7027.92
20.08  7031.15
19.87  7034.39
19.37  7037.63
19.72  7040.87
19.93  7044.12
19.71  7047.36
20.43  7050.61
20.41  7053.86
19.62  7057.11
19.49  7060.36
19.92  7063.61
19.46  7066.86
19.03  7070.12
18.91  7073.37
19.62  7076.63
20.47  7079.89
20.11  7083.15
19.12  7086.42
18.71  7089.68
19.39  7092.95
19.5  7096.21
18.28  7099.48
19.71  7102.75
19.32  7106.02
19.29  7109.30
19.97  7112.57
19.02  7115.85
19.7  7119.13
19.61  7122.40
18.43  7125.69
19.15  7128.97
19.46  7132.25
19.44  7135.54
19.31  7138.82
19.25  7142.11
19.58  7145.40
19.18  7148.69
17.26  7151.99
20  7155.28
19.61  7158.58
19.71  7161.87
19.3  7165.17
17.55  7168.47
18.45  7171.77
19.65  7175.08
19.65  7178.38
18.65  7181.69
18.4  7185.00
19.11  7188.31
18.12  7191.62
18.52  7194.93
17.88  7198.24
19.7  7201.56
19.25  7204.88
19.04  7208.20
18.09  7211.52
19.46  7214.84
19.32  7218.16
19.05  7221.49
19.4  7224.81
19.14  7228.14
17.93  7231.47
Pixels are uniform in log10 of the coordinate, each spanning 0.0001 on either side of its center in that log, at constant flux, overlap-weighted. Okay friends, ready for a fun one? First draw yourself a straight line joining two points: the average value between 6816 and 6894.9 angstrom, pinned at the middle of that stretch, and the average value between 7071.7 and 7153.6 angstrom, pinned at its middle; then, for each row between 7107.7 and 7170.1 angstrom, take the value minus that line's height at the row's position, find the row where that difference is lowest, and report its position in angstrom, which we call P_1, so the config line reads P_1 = 7151.99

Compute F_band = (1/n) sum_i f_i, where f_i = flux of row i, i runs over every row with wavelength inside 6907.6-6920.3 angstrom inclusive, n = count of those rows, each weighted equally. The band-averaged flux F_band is 20.07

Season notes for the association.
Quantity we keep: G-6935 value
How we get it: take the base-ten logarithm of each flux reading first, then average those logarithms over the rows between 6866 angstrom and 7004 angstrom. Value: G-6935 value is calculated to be 1.30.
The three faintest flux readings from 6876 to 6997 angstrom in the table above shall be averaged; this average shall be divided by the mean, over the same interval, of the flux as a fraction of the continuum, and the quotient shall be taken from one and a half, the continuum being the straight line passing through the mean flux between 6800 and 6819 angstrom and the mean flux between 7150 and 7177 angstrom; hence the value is -16.7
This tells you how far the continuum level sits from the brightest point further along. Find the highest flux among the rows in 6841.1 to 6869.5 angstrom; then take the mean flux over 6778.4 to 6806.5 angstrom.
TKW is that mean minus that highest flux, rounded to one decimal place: -1.2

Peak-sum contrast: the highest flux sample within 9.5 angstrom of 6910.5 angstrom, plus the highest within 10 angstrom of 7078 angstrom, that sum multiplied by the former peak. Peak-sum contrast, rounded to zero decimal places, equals 906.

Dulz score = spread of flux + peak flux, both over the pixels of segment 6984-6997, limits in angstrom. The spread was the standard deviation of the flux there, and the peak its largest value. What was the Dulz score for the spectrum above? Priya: 20.6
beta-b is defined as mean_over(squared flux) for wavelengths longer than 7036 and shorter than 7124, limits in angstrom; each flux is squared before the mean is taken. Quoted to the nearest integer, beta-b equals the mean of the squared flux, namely 382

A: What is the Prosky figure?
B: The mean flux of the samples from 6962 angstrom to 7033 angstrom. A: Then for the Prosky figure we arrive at 19.60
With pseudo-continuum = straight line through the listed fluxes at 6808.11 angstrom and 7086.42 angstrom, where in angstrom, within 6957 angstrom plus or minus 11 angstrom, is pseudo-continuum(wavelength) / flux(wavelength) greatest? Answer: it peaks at 6950.67 angstrom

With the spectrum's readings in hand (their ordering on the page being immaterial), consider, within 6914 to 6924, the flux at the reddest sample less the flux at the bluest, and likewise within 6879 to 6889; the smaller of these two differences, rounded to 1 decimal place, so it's -2.1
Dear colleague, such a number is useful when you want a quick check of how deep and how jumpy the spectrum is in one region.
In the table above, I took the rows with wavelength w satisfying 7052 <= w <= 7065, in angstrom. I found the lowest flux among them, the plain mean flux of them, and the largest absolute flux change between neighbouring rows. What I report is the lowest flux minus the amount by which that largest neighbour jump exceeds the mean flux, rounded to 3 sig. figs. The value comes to 38.6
